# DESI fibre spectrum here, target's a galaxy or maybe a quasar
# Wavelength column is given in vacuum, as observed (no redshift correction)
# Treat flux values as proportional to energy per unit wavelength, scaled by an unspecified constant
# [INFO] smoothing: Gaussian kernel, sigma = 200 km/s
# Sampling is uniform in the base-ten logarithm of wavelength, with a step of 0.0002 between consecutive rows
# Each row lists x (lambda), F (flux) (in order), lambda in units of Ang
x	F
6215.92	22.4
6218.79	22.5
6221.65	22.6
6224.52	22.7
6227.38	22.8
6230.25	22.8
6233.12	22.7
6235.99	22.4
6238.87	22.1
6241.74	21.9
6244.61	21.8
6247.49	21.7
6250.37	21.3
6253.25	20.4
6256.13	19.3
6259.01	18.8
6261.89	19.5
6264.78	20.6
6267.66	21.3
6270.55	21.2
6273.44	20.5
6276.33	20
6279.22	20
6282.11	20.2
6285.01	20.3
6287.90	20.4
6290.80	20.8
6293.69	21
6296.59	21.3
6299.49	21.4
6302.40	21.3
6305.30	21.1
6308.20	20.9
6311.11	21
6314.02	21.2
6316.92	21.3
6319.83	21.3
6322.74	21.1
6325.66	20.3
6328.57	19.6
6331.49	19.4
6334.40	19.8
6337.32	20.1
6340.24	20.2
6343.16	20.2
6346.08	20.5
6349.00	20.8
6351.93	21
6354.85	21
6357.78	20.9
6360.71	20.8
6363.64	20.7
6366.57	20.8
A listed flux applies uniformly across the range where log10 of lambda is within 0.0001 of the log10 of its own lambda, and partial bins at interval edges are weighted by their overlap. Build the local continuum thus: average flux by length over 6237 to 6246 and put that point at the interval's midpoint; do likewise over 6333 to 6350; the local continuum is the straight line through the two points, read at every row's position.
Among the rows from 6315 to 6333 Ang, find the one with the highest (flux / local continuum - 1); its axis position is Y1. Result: 6319.83 Ang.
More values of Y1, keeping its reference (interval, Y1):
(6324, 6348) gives 6346.08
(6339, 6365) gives 6354.85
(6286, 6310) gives 6299.49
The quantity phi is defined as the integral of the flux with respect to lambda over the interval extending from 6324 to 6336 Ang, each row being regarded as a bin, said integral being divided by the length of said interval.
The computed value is 19.8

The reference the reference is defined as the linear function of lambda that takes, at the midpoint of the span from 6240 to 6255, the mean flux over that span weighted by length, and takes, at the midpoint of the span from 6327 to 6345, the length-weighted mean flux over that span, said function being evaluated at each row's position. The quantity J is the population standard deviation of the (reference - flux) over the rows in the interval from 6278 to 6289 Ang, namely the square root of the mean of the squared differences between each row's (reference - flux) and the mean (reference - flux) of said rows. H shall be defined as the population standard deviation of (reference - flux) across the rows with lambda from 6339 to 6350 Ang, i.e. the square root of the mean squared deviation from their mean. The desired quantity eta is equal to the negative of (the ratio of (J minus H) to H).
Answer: 0.33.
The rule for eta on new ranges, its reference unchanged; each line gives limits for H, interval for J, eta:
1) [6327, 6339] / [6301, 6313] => 0.65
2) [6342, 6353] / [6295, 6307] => 0.78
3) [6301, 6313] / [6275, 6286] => -0.70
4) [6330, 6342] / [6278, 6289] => 0.45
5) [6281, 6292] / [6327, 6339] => -0.09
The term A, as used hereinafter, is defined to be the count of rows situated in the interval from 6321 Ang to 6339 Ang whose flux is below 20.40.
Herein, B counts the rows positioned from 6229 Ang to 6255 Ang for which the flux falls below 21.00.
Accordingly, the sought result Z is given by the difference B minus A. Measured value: -4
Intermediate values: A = 5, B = 1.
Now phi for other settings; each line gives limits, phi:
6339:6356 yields 20.6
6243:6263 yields 20.4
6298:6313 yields 21.1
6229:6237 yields 22.6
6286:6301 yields 21.0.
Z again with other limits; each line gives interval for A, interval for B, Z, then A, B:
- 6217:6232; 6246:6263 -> 4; 0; 4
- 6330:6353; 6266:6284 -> -1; 5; 4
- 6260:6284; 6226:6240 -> -4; 4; 0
